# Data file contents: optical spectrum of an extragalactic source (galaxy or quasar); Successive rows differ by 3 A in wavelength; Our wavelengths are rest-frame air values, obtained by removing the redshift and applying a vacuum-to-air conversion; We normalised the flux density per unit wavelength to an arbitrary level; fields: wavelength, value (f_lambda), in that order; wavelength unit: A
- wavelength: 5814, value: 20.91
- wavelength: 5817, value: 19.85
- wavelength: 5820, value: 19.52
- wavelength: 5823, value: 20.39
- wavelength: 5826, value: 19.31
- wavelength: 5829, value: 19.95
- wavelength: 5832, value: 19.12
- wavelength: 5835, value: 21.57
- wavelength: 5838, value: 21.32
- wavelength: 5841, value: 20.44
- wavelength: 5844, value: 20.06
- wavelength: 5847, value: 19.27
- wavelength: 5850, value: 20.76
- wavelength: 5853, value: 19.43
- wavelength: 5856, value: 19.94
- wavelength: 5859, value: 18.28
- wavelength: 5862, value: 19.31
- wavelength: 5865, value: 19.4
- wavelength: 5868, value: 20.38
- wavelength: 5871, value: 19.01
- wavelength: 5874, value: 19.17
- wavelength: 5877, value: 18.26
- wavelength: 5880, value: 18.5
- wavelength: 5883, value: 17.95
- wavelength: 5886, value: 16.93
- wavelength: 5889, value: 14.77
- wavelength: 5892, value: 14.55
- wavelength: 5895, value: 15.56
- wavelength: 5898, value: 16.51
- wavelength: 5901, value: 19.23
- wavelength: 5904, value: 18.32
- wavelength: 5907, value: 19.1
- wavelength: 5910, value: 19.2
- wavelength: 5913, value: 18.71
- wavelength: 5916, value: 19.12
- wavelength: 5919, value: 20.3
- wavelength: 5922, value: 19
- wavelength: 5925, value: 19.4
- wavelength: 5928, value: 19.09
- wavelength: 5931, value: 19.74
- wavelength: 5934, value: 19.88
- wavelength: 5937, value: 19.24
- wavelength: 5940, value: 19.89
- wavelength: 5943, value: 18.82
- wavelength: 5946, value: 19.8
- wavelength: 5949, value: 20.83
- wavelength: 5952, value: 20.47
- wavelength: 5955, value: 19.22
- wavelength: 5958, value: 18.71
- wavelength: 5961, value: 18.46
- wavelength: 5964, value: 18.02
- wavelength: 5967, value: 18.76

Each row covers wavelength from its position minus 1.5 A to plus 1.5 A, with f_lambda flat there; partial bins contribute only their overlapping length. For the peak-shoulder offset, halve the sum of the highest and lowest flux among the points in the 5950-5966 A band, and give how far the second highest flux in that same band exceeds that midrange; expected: 0.0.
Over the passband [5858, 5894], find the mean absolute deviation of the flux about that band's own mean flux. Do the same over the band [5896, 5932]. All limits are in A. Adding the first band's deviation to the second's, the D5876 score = 1.9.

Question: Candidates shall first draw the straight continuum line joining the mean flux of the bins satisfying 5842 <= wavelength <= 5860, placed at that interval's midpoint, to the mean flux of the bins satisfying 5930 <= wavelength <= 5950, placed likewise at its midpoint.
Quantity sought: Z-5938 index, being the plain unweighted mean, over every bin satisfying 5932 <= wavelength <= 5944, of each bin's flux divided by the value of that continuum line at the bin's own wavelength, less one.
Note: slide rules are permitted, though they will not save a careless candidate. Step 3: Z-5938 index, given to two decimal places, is -0.01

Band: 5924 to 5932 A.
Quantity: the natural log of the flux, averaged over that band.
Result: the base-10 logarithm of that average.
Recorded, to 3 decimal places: 0.472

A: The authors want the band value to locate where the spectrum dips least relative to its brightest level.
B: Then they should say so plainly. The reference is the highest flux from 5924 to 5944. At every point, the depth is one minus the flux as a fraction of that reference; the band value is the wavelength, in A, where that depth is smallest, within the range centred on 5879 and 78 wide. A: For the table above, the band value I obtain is 5850 A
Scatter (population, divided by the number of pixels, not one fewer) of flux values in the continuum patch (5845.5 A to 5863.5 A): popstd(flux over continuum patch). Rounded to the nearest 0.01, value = 0.75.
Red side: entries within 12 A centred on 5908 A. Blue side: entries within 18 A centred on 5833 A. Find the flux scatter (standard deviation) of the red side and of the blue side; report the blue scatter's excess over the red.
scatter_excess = 0.6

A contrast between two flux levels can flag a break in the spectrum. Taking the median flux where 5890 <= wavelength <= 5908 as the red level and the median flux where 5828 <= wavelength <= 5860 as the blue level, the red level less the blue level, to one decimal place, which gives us -2.5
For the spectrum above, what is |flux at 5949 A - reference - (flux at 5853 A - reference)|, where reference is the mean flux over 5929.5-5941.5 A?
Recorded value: 1.4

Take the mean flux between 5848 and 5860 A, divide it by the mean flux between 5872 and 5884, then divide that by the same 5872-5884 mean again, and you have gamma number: 0.057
